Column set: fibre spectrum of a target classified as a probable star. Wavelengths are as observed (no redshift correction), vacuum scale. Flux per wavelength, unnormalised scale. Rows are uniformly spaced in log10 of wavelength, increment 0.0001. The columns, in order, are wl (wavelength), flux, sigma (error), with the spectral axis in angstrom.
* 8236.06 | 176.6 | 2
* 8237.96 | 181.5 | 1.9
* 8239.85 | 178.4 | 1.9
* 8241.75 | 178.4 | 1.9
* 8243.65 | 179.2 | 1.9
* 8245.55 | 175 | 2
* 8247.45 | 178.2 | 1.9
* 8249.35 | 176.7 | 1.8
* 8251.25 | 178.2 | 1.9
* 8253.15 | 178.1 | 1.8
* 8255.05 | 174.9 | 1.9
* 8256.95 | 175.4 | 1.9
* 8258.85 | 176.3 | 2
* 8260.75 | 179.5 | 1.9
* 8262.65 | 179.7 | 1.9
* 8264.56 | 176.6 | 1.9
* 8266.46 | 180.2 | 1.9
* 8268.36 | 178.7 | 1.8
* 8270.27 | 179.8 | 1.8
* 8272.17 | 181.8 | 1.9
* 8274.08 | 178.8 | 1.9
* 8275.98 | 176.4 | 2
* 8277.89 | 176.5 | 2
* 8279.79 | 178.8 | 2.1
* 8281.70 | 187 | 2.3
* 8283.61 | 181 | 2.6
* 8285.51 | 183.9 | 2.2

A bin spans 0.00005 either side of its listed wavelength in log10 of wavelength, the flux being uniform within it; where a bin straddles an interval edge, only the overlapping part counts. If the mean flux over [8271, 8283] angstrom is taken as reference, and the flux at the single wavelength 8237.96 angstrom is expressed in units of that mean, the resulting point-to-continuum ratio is 1.009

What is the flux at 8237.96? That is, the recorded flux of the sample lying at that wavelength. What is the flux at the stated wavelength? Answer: 181.5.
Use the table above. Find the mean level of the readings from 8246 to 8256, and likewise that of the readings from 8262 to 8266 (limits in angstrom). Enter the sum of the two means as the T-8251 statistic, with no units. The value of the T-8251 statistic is 355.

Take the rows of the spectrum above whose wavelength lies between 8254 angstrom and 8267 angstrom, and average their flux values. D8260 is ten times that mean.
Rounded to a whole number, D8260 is 1775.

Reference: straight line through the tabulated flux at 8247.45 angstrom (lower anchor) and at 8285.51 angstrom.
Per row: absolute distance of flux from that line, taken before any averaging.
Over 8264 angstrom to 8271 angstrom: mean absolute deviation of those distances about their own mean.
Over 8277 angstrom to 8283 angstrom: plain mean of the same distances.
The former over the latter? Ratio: 0.2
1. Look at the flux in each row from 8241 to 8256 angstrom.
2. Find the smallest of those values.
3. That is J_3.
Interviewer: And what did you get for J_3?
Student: 174.9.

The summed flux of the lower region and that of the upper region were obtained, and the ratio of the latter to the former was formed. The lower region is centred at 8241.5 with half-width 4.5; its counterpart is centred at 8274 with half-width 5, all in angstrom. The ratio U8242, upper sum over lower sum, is 1.00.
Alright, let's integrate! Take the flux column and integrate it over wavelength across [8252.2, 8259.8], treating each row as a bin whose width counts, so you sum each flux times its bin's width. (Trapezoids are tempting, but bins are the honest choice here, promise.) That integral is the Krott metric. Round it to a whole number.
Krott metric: 1340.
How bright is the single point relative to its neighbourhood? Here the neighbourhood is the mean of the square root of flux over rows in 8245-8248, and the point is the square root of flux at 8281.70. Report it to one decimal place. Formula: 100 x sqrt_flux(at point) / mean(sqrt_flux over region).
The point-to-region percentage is 102.9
